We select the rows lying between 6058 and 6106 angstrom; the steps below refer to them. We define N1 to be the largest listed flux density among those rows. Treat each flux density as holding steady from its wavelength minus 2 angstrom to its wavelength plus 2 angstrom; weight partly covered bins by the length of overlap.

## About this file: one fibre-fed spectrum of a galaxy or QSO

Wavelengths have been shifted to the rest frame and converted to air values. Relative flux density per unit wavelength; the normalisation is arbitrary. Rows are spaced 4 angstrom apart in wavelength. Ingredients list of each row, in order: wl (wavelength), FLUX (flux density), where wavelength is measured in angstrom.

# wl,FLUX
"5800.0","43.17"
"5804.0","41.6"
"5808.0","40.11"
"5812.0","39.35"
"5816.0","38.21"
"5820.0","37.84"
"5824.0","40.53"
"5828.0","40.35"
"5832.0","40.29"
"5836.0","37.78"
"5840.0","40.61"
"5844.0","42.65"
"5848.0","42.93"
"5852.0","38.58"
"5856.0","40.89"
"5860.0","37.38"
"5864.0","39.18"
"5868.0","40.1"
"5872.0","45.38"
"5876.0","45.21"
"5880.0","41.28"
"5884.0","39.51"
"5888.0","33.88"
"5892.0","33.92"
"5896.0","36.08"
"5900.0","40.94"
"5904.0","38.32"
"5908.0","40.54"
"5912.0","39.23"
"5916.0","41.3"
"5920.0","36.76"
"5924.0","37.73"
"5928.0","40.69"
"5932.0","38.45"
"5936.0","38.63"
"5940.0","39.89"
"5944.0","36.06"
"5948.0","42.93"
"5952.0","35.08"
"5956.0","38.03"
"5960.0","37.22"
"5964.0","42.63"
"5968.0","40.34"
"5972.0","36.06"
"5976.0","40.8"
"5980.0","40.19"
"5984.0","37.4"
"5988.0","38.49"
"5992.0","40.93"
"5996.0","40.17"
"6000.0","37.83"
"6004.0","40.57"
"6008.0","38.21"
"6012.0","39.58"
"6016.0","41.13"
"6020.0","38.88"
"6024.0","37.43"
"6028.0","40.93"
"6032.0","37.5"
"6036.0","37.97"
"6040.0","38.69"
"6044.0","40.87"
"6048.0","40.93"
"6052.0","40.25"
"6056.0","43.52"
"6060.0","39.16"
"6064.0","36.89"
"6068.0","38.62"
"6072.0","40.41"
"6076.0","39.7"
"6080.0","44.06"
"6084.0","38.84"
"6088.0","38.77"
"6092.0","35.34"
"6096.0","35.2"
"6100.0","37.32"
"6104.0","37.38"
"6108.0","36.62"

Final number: 44.06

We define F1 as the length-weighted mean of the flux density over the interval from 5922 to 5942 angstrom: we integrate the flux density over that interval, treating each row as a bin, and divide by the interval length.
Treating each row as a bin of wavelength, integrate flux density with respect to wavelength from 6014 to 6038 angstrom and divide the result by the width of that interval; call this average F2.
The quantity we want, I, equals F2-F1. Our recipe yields -0.1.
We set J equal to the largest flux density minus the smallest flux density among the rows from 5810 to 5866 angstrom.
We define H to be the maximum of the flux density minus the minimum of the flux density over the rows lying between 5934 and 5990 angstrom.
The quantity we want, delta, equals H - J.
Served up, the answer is 2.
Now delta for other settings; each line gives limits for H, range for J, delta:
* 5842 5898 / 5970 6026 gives 6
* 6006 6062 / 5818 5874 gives -2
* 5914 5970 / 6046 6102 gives -1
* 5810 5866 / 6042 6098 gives -3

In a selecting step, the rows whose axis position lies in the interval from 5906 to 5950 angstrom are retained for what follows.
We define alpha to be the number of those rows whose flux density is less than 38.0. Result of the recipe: 3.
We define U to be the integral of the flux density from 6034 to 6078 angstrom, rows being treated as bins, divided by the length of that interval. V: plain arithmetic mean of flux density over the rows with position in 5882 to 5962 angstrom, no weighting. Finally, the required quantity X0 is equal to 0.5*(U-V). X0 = 0.73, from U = 39.7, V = 38.3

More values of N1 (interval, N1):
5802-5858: 42.93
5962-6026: 42.63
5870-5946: 45.38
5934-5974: 42.93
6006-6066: 43.52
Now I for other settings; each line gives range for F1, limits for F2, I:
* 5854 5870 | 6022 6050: -0.2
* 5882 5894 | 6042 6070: 4.3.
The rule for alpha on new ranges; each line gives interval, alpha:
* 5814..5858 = 2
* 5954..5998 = 3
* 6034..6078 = 2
